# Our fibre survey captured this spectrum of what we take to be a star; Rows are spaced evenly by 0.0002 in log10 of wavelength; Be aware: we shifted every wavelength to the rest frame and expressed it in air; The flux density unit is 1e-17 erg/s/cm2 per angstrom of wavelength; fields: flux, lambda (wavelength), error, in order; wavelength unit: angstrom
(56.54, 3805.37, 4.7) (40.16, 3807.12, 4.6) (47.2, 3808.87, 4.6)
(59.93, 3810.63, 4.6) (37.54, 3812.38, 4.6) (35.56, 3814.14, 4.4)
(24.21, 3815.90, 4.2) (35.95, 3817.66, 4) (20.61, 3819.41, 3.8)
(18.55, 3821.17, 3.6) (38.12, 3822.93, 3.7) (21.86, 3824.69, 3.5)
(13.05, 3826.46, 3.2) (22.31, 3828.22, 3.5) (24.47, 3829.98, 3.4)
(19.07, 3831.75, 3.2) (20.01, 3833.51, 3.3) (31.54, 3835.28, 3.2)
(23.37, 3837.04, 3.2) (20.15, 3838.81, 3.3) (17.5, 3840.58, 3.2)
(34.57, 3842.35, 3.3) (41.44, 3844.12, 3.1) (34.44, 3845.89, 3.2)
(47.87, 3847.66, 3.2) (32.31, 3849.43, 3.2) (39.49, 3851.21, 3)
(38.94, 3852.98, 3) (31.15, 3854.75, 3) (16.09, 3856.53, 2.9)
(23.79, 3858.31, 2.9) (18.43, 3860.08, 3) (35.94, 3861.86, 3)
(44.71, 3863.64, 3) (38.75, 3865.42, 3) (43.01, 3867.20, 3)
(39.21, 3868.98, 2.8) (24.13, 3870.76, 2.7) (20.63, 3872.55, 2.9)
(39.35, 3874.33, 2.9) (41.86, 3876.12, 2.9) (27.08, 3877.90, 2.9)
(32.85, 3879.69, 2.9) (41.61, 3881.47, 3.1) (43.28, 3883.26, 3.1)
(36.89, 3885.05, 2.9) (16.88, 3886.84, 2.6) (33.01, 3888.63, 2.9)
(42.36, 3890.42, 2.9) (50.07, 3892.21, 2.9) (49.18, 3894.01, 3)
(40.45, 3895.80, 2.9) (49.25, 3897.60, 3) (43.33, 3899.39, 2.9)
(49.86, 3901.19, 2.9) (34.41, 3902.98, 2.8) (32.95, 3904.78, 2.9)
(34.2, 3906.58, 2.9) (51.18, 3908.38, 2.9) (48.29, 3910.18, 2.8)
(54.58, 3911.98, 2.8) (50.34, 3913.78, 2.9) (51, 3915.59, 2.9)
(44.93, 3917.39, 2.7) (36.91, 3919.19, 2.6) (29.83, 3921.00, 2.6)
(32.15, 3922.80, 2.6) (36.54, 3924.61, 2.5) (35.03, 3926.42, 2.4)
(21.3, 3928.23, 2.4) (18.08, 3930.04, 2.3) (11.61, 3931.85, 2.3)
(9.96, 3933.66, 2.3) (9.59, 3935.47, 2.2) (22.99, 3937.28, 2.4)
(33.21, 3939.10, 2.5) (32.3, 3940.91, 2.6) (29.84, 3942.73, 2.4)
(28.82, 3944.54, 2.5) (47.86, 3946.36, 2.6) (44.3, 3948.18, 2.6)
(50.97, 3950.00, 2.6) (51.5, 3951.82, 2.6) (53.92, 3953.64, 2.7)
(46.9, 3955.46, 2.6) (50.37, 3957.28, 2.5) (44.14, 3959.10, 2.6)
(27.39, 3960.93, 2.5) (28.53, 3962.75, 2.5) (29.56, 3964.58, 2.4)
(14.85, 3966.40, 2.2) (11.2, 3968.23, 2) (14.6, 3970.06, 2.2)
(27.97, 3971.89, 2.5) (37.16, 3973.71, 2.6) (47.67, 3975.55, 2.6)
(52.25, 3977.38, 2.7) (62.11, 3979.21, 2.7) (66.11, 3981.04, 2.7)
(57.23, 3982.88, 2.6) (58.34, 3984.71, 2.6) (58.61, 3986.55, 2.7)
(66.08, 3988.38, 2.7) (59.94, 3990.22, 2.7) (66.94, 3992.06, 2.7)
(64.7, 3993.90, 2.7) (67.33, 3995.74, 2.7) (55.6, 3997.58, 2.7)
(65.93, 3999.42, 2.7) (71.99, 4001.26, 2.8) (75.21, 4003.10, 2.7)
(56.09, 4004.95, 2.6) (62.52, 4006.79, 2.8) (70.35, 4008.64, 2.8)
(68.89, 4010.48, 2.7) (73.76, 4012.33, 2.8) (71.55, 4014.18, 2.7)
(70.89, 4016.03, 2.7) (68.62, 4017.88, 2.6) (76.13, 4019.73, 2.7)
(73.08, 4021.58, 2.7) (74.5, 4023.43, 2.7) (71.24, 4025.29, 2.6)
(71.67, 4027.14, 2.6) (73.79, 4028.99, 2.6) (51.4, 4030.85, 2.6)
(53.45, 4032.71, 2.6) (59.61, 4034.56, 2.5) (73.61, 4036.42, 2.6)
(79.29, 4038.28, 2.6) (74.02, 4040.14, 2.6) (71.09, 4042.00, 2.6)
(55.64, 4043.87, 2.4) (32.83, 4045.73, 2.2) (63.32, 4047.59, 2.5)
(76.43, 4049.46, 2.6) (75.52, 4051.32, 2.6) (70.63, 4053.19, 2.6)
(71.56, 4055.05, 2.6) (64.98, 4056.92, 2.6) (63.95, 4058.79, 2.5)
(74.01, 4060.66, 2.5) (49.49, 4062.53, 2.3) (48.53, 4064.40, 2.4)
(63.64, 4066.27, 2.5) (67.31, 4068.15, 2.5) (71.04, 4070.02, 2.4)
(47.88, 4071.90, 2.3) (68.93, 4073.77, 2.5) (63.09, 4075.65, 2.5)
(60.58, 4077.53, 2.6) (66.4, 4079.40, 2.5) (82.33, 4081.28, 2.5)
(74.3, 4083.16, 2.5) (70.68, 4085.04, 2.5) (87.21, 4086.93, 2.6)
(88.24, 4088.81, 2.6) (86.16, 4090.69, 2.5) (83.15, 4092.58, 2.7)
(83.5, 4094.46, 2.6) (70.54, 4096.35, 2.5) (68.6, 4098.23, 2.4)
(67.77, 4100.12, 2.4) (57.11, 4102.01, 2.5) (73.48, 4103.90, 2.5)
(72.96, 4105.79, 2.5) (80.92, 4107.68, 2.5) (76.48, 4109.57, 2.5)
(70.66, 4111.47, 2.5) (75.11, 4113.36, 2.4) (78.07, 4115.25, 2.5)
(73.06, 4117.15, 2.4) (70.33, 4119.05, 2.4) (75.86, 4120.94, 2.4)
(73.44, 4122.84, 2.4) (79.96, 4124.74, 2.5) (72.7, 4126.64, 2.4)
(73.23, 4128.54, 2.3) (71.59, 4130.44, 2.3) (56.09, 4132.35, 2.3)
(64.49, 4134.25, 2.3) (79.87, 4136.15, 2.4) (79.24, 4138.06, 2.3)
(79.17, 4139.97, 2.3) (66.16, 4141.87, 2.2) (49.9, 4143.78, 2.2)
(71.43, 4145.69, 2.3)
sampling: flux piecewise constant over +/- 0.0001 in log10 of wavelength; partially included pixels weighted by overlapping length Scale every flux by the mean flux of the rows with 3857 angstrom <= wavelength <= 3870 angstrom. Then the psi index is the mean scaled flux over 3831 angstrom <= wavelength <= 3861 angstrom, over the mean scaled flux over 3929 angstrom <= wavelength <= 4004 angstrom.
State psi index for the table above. 0.67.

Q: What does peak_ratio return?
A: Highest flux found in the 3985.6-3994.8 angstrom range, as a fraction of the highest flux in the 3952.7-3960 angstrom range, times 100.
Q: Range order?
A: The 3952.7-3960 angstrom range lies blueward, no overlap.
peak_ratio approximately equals 124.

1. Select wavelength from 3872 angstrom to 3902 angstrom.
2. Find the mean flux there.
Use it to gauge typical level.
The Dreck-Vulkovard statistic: 39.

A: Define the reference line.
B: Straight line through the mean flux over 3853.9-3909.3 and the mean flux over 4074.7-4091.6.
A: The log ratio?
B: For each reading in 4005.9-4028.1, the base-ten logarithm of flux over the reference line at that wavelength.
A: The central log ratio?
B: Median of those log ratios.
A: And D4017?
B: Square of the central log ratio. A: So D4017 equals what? 0.0034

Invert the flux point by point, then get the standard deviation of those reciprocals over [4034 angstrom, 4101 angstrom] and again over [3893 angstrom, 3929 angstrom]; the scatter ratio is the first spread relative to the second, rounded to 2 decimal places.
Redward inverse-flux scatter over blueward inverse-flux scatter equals 0.52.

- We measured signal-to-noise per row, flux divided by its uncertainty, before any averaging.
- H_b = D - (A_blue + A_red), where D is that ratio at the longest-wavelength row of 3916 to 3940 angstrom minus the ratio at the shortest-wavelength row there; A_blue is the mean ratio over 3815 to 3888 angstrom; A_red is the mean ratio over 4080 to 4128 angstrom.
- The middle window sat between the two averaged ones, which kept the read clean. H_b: -43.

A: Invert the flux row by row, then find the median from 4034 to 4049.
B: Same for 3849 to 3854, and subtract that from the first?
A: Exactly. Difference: -0.011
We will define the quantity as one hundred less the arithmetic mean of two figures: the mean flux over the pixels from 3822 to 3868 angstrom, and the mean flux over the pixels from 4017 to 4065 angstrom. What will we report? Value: 52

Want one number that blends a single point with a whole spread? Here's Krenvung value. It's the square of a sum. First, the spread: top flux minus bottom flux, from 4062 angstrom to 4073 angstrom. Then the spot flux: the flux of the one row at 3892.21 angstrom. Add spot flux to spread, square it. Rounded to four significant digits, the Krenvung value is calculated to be 5363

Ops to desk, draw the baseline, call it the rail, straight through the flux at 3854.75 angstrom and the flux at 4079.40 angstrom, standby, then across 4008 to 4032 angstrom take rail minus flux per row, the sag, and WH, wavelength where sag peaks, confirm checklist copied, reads 4030.85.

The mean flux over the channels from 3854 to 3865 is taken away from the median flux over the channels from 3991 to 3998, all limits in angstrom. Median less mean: 37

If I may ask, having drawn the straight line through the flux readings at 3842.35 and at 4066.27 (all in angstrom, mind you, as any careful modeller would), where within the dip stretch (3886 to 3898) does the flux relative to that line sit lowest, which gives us 3886.84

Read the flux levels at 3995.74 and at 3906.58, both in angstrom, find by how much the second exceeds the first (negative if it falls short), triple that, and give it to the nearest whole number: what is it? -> -99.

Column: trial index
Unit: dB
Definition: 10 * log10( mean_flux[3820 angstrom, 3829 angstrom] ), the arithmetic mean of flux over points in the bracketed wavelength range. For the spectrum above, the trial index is 13.6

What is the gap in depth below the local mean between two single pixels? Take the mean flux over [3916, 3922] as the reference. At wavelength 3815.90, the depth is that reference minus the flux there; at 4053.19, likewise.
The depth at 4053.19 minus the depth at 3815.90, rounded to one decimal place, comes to -46.4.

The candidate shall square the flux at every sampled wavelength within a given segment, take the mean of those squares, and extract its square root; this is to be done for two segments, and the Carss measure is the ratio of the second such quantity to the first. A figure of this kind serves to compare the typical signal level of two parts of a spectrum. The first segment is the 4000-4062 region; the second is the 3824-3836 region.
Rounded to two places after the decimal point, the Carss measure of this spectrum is 0.33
